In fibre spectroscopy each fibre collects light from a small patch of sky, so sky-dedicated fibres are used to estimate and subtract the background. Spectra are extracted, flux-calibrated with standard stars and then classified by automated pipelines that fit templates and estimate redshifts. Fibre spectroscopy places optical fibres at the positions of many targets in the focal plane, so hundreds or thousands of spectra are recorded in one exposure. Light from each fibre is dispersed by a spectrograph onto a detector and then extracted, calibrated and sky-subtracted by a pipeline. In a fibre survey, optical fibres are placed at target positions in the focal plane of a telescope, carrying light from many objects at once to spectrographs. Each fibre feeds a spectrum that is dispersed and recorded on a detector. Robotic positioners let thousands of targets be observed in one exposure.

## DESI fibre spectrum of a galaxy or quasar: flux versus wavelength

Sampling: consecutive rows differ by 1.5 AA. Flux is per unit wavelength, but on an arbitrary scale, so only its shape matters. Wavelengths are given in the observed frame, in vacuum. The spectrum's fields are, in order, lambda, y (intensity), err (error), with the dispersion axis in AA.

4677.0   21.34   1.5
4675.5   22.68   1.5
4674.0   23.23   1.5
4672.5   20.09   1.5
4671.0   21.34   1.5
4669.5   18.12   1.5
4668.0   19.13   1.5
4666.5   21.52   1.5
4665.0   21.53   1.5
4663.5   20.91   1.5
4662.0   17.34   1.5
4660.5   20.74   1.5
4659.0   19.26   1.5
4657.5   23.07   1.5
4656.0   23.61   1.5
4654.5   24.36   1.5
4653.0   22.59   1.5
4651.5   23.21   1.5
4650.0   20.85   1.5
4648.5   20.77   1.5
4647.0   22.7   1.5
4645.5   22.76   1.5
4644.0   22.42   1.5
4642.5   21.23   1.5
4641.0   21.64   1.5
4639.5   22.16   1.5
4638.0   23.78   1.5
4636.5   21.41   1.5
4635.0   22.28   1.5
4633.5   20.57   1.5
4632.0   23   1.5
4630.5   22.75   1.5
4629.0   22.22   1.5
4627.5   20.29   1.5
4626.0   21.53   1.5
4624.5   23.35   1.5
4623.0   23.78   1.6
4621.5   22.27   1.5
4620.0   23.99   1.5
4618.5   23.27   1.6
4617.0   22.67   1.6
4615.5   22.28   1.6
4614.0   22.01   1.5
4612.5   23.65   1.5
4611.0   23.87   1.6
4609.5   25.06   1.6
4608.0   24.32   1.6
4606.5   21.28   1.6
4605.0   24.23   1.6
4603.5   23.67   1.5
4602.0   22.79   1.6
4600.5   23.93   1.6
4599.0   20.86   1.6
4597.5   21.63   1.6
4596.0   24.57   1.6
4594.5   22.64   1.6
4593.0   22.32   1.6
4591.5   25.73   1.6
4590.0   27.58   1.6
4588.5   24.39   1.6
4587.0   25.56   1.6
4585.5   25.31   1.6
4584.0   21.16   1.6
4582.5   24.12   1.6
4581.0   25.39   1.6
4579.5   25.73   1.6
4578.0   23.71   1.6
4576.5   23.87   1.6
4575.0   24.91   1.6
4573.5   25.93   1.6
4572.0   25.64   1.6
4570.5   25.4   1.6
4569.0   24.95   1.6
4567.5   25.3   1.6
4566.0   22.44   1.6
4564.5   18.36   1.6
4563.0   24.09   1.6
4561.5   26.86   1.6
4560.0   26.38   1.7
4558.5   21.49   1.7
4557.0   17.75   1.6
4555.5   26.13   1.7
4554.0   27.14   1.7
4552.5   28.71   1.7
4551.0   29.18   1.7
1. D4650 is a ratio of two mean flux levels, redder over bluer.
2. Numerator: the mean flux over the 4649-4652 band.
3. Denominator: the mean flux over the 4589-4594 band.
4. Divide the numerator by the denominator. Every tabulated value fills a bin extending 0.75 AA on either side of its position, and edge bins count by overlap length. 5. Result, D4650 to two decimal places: 0.87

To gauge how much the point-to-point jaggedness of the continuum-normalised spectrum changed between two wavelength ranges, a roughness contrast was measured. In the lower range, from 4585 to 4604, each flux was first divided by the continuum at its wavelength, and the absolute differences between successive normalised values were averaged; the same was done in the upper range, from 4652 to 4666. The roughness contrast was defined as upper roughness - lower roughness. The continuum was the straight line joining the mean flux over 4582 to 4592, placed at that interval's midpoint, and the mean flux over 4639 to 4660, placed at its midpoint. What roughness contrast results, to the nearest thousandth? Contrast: 0.020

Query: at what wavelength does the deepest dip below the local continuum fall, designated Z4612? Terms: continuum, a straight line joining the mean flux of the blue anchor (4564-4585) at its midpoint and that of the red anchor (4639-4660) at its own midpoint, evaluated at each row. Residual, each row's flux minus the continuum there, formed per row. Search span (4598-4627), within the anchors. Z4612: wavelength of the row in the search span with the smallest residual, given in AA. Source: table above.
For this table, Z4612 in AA 4599.0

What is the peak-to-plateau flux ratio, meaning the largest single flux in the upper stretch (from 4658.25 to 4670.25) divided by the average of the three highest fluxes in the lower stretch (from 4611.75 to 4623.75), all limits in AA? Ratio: 0.90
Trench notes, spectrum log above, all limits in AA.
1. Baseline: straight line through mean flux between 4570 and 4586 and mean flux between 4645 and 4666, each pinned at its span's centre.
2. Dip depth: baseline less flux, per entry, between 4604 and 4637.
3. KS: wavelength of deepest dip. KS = 4627.5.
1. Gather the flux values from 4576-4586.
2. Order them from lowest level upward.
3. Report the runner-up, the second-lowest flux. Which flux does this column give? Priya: 23.71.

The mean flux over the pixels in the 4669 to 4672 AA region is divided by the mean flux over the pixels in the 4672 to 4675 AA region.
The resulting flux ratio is 0.91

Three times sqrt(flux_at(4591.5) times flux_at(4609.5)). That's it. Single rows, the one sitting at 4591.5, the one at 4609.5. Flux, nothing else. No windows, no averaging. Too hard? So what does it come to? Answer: 76.2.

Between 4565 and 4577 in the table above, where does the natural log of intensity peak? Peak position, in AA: 4573.5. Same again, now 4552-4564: 4552.5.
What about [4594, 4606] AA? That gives 4596.0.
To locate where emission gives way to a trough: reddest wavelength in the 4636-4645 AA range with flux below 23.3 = 4644.0 AA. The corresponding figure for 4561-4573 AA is 4566.0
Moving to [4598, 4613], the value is 4606.5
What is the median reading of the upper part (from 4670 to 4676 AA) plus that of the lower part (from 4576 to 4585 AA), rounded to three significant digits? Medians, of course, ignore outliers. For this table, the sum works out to 46.0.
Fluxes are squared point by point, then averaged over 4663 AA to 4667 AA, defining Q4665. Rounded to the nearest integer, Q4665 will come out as 455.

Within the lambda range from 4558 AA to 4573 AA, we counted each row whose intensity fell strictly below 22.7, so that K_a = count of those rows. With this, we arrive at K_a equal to 3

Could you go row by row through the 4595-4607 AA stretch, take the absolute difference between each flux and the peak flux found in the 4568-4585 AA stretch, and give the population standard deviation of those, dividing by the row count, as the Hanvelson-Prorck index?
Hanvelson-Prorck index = 1.35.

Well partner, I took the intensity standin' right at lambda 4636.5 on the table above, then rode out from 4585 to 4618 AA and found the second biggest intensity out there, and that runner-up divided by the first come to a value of 1.20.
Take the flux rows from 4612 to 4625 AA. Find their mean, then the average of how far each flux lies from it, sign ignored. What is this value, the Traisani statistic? 0.64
